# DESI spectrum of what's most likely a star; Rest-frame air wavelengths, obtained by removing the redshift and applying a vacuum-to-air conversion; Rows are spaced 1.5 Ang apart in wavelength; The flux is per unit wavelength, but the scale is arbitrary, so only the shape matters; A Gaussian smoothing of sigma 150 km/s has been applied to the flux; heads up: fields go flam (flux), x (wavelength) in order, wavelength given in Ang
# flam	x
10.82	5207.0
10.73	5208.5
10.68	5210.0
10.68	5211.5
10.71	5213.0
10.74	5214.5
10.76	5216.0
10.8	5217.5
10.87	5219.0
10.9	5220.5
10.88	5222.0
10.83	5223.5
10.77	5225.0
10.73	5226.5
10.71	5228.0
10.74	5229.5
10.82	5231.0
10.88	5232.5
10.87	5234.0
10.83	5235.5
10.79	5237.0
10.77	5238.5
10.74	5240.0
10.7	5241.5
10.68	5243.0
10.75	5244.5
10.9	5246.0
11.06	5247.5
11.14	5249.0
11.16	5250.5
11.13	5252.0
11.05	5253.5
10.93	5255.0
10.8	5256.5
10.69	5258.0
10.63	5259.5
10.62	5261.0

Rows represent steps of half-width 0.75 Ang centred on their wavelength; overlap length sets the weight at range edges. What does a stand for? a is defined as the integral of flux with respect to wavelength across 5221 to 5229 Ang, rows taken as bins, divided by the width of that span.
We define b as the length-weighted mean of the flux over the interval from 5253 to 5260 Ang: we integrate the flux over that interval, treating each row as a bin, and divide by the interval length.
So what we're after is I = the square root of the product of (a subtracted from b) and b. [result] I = 0.59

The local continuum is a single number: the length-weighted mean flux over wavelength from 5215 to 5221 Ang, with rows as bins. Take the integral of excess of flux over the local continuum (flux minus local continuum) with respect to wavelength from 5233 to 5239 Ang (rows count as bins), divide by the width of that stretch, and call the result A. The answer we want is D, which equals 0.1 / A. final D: -16.0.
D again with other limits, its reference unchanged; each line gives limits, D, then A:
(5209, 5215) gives -0.8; -0.12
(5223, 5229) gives -1.4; -0.07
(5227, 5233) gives -2.2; -0.04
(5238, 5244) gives -1.0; -0.10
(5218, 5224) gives 2.3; 0.04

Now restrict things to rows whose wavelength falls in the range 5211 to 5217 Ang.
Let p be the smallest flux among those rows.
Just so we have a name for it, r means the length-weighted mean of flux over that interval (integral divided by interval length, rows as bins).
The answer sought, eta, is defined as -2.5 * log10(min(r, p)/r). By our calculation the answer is 0.005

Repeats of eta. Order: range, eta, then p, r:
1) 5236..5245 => 0.006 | 10.68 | 10.7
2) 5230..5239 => 0.006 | 10.77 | 10.8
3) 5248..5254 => 0.007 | 11.05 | 11.1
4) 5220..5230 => 0.008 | 10.71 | 10.8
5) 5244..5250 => 0.023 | 10.75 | 11.0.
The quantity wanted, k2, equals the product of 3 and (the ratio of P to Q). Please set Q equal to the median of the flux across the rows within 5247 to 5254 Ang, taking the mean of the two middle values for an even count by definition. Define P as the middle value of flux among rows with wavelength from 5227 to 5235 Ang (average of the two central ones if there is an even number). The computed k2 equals 2.92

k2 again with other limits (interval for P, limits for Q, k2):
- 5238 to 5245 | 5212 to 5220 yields 2.99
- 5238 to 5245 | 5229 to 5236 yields 2.98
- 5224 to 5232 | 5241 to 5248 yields 3.00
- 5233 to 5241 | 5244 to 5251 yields 2.93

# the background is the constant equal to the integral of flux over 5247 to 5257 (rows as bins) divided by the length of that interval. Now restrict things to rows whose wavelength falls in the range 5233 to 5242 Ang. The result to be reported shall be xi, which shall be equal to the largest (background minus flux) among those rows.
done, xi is 0.34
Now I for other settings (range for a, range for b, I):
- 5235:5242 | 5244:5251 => 1.62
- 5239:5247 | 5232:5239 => 0.83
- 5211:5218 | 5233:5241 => 0.82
